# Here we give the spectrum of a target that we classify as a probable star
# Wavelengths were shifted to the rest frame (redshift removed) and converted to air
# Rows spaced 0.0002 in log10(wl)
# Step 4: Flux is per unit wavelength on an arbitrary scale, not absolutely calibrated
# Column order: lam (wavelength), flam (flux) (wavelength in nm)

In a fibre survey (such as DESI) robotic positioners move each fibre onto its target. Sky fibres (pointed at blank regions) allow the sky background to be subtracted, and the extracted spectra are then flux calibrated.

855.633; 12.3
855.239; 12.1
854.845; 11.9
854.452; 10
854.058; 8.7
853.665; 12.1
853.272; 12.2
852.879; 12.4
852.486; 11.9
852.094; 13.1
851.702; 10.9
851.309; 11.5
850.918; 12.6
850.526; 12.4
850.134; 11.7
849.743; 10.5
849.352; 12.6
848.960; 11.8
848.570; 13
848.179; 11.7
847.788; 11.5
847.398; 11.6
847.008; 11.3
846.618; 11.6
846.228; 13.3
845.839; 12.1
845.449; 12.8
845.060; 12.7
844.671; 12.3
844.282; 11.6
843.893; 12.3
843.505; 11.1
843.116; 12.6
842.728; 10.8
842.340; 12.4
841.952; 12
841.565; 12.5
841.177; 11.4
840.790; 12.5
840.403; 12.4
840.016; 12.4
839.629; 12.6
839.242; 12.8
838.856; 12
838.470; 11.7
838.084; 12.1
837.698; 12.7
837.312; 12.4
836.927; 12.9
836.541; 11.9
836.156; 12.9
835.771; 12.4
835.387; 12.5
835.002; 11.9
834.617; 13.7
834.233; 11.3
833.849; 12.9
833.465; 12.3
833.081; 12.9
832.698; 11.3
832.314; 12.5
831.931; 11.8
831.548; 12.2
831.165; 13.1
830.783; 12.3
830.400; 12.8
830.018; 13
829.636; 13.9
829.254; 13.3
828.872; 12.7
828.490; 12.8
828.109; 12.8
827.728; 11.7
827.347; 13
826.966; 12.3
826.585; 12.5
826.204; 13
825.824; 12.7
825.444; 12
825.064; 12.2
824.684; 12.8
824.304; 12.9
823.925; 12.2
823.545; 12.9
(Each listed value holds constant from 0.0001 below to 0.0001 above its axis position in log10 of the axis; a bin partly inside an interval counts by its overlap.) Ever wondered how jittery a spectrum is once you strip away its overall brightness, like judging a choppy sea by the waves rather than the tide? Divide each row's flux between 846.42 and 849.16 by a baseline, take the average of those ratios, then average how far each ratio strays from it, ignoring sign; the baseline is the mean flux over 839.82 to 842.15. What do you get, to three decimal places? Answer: 0.029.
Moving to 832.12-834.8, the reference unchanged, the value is 0.055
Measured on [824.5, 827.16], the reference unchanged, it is 0.023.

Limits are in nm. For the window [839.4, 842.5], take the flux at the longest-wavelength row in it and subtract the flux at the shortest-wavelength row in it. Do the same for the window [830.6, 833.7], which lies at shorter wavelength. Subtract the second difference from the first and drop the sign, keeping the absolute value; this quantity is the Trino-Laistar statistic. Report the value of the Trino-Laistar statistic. 0.20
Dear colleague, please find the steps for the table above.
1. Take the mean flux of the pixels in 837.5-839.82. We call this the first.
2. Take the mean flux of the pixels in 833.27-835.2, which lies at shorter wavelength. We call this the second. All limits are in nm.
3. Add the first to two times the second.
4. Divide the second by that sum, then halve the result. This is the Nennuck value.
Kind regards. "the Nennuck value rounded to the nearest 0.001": 0.167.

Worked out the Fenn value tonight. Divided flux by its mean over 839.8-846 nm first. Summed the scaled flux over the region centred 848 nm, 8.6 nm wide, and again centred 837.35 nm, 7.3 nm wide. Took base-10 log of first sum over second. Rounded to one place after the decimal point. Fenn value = 0.1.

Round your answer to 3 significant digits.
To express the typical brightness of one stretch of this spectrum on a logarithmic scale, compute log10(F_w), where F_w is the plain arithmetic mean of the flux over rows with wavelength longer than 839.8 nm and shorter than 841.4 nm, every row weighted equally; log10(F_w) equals 1.09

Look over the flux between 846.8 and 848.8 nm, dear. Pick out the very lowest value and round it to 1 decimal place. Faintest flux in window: 11.3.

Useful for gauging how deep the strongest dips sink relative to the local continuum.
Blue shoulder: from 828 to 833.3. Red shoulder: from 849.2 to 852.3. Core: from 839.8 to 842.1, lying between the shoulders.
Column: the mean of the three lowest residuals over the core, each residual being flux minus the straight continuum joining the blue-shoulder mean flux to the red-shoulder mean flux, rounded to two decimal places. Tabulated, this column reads -0.34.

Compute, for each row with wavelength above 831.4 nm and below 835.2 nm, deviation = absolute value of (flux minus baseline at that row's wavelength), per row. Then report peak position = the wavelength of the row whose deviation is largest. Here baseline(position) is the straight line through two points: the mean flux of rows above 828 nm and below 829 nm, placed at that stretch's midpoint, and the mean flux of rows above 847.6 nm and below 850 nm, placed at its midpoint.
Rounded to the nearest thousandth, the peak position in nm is 832.698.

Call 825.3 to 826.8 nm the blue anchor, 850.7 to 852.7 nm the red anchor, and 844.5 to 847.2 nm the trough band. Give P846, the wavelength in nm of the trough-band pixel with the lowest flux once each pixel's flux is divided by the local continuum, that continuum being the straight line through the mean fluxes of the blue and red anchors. 847.008 nm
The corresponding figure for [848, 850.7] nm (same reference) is 849.743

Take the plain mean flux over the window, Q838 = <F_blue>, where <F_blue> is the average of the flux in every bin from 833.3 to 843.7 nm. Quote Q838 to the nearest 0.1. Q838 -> 12.3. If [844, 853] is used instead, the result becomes 12.0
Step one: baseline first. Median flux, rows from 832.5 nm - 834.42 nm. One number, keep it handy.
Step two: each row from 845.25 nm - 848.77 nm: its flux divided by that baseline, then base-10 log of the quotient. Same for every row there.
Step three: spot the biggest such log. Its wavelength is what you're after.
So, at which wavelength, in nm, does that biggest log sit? 846.228 nm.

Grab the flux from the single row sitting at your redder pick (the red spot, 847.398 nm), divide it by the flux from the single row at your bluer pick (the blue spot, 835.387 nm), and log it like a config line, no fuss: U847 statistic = 0.93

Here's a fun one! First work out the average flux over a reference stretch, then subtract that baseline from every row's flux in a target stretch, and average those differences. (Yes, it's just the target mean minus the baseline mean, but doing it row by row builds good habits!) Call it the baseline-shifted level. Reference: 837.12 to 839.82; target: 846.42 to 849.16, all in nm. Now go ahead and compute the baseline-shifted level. -0.54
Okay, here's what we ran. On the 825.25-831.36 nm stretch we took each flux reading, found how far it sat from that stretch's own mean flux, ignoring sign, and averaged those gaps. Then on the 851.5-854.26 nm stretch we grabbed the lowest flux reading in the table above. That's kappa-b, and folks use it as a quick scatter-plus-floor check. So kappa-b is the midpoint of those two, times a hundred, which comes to 454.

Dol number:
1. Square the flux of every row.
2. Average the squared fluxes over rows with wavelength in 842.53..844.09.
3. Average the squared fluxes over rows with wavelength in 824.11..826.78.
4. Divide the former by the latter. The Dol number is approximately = 0.87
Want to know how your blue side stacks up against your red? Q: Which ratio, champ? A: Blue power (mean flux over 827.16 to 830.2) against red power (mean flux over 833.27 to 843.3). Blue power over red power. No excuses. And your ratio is 1.05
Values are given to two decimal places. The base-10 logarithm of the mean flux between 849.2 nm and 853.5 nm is 1.08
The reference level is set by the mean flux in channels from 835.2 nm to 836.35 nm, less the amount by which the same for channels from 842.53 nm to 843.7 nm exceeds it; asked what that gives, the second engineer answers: 13.7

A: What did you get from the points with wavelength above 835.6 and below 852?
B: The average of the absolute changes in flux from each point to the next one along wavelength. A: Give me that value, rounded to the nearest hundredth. 0.75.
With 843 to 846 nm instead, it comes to 0.76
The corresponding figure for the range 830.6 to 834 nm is 0.85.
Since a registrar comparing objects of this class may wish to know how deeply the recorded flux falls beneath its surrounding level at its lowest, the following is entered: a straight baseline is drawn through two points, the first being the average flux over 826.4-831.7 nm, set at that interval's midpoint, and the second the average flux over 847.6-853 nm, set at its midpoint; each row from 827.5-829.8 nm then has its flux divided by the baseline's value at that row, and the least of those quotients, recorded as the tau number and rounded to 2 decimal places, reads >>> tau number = 0.91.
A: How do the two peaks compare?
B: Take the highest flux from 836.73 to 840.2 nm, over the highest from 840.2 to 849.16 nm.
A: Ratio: 0.97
